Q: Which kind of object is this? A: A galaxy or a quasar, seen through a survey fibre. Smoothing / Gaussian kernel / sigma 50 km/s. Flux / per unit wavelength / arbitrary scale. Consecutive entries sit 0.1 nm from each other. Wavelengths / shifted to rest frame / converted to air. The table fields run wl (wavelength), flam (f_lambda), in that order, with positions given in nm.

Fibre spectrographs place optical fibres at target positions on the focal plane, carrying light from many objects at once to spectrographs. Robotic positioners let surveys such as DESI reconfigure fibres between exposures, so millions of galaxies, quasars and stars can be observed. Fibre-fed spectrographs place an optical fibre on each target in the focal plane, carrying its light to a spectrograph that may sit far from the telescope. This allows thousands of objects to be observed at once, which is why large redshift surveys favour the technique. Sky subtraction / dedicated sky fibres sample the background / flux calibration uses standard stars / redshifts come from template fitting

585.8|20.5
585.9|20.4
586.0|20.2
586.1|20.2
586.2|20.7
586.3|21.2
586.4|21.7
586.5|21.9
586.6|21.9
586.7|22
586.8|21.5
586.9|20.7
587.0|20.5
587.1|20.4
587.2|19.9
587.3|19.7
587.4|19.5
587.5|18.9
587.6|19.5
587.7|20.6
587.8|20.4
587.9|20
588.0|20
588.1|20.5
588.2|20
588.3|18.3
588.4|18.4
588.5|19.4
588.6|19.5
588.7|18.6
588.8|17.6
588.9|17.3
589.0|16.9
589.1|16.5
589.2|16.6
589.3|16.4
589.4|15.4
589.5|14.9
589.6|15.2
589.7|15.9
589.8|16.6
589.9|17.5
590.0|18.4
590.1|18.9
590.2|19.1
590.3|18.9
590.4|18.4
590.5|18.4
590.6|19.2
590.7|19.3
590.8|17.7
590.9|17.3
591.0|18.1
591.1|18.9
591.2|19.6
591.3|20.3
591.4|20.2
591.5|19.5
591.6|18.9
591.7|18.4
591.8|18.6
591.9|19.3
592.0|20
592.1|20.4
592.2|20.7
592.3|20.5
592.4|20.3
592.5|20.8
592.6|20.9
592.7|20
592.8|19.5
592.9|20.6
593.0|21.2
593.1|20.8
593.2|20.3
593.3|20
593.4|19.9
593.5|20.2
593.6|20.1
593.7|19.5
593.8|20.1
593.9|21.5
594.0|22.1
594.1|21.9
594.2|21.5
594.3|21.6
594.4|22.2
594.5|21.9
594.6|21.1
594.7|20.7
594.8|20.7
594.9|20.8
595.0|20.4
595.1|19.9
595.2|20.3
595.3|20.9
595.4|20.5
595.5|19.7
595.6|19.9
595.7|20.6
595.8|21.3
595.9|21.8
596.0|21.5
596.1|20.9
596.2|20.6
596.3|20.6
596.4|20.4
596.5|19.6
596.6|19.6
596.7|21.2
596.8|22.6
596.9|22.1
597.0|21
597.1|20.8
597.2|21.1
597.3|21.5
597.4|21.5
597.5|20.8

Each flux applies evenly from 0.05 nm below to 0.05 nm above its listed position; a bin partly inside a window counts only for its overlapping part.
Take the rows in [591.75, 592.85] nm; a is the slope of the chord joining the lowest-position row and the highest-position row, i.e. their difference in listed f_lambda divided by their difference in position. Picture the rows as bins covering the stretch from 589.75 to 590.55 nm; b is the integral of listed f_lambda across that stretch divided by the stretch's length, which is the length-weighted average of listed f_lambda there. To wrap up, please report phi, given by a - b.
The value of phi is -17.4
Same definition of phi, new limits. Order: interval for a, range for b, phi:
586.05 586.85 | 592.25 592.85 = -18.5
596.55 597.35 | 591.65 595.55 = -17.8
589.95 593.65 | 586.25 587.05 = -21.0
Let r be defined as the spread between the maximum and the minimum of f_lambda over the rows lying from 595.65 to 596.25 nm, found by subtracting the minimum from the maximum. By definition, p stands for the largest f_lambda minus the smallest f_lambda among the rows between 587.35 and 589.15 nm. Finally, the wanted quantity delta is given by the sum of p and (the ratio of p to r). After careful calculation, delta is 8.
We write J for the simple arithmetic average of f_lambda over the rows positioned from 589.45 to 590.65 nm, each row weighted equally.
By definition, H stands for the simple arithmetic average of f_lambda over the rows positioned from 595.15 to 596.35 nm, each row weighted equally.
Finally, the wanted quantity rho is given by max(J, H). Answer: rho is 20.7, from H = 20.7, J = 17.6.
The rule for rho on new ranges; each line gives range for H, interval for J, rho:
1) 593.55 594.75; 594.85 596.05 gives 21.2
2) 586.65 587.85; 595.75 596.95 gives 21.0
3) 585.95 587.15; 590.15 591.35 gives 21.1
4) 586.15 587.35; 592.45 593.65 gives 21.0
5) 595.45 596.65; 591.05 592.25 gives 20.5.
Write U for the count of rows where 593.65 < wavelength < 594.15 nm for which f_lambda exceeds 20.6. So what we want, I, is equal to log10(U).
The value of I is 0.5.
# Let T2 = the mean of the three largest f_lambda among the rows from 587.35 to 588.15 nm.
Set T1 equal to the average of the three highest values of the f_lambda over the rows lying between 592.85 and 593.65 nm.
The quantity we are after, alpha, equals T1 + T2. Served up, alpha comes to 41.4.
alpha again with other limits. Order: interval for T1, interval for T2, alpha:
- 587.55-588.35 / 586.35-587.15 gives 42.4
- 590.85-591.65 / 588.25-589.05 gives 39.2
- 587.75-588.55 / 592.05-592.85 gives 41.1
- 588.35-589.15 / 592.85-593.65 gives 40.0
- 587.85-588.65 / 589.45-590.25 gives 39.0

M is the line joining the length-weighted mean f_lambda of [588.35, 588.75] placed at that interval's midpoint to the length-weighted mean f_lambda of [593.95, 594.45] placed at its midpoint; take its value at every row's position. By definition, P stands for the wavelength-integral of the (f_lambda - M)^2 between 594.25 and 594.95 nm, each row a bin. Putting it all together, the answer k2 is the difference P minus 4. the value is -3.3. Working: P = 1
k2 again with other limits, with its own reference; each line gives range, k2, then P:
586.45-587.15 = 3.5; 8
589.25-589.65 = 2.4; 6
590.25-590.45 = -3.7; 0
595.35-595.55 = -2.8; 1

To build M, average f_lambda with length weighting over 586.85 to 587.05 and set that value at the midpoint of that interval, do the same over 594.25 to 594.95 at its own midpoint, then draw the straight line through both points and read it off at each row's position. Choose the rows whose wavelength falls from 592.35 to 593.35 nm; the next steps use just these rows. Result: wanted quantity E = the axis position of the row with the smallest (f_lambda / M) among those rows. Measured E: 592.8 nm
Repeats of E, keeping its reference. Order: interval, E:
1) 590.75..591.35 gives 590.9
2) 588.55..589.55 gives 589.5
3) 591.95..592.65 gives 592.0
